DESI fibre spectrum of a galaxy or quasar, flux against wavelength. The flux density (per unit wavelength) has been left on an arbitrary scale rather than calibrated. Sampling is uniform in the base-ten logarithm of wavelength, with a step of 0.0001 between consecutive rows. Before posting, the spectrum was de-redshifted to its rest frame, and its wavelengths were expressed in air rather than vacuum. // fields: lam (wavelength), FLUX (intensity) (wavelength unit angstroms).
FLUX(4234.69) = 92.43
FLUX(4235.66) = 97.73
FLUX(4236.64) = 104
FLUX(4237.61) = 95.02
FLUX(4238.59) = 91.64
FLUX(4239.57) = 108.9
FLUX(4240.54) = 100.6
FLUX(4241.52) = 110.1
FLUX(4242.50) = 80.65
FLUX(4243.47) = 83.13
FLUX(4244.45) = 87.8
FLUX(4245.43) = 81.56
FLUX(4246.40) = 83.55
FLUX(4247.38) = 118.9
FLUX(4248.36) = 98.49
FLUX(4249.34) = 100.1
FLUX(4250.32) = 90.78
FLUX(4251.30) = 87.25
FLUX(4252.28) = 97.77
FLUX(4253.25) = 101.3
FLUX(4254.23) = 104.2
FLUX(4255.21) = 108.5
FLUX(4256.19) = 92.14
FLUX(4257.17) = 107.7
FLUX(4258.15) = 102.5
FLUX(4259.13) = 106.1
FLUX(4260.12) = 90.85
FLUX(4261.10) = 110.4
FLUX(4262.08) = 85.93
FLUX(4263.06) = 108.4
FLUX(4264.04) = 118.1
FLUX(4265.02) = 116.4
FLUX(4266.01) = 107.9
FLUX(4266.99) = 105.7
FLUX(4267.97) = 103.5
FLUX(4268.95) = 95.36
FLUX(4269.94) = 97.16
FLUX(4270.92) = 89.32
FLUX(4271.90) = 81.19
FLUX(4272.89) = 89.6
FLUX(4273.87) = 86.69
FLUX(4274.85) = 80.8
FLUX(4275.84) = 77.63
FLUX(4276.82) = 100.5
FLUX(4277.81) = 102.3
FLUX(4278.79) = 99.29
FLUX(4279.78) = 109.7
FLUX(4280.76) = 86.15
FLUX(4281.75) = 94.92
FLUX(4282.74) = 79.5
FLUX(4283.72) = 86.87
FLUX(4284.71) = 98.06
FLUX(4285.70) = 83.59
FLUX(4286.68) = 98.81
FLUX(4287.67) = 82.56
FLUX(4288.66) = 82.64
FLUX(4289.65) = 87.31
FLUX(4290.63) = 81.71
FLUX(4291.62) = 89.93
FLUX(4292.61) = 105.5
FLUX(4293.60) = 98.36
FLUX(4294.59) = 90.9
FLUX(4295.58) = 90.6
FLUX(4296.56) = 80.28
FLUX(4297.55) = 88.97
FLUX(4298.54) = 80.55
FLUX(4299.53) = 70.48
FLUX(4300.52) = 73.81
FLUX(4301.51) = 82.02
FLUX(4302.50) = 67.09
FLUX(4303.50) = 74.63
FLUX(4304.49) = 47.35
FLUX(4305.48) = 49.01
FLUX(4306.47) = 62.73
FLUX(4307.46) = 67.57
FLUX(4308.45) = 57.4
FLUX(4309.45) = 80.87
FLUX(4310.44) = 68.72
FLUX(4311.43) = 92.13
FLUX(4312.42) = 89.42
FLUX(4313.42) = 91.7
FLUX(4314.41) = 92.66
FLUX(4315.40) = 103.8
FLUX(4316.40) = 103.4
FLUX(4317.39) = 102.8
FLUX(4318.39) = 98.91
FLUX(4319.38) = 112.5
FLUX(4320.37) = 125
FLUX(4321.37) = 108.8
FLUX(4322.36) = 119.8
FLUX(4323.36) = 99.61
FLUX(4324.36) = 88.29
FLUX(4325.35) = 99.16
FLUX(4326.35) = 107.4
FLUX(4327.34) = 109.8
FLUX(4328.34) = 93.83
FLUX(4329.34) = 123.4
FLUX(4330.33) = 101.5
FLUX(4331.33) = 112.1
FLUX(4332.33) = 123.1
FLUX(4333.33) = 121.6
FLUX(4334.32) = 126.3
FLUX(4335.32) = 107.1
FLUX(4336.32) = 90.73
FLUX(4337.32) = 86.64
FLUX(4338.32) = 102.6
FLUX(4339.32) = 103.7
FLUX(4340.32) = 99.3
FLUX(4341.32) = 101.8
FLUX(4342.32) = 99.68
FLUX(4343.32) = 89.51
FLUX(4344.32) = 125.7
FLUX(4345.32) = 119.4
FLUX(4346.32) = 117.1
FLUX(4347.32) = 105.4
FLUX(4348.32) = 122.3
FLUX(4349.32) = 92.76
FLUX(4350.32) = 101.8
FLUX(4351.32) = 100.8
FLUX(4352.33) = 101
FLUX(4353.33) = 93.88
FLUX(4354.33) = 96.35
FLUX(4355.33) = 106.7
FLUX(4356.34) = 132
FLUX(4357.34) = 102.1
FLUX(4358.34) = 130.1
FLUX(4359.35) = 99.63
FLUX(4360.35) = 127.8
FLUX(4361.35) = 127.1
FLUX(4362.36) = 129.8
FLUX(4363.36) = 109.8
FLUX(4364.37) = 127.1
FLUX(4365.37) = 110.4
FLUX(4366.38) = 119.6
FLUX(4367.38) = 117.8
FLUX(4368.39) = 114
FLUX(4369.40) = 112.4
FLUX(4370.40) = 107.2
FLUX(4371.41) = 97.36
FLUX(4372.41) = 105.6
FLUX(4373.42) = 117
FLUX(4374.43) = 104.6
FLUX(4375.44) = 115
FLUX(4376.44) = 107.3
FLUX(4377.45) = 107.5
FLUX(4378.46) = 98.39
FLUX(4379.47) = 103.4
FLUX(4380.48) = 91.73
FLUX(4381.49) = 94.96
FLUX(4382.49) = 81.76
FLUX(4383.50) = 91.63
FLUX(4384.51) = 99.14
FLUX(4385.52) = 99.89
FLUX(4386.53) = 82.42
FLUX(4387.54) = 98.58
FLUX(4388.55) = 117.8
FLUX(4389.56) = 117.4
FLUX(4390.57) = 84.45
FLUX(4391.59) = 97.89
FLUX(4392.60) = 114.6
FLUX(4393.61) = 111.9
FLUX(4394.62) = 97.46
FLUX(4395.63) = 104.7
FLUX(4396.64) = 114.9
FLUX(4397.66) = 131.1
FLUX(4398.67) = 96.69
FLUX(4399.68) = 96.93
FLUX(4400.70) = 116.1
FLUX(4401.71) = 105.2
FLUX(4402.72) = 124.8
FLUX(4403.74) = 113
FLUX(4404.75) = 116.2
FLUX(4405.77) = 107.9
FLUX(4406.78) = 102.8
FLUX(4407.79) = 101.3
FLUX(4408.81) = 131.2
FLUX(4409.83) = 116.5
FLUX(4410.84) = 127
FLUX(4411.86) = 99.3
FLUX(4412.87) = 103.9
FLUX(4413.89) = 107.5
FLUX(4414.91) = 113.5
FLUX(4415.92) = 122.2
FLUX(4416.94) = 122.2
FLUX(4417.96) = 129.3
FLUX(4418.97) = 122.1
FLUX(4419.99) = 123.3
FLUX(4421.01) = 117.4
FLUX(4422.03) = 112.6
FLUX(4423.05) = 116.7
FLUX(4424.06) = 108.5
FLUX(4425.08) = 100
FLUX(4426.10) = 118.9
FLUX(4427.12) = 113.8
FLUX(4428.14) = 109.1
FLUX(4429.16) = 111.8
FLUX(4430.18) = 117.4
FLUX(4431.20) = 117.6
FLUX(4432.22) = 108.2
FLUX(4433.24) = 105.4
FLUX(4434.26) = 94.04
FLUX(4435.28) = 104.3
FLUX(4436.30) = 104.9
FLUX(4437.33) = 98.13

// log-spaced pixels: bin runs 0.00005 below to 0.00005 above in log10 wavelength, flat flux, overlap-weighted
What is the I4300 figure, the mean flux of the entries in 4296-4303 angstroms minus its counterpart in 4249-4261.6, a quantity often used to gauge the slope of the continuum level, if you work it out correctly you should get -22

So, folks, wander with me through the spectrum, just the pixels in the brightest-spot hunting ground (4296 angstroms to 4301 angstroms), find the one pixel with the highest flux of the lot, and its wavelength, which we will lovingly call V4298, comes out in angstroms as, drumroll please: 4297.55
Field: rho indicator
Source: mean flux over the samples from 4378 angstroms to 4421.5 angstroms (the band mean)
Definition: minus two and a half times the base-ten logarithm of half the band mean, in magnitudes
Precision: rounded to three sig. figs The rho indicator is -4.33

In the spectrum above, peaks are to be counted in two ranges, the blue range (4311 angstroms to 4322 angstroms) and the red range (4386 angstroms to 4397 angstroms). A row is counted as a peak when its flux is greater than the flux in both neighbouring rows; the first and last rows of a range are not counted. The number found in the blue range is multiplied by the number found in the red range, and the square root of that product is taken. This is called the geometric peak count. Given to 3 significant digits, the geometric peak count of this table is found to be 2.00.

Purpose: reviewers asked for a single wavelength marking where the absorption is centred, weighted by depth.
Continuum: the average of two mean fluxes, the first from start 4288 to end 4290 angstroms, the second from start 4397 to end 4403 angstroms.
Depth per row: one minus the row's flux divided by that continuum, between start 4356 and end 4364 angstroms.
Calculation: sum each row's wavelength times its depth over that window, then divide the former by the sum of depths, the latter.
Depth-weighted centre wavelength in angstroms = 4359.9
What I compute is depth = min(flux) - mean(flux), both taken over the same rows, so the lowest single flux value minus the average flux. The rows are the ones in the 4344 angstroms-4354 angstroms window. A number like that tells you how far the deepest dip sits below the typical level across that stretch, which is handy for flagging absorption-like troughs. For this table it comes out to -15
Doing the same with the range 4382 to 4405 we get -23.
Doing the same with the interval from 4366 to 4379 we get -12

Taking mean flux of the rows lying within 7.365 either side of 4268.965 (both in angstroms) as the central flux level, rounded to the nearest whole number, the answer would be 96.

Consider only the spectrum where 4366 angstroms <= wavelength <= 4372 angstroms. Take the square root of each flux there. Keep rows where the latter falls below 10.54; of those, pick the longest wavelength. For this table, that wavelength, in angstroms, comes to 4371.41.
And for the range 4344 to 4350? 4349.32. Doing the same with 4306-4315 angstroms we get 4314.41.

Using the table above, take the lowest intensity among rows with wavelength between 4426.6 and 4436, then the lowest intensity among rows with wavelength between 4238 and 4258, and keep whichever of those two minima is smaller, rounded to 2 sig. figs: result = 81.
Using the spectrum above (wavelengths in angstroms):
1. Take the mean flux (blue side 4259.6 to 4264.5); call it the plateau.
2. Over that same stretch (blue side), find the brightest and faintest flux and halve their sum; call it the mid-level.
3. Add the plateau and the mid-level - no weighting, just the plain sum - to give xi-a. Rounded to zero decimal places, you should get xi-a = 205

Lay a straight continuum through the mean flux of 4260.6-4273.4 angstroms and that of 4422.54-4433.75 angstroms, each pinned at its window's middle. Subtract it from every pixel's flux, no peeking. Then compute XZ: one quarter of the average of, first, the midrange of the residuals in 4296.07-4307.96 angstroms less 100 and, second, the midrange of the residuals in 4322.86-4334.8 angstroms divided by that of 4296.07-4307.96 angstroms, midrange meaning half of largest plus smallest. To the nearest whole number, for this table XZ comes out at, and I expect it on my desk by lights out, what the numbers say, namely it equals -17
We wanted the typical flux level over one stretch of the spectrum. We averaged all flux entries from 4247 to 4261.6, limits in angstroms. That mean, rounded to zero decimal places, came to 101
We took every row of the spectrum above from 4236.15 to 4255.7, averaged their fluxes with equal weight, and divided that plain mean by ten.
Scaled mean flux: 9.7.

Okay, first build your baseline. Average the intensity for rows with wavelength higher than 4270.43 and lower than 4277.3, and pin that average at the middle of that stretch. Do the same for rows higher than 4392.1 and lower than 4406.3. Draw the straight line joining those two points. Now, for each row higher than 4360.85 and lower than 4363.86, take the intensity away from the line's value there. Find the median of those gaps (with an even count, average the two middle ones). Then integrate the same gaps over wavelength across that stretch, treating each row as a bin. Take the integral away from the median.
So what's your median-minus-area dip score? 32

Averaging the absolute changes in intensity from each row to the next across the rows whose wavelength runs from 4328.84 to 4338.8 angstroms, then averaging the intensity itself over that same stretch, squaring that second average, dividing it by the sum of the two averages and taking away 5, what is 94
